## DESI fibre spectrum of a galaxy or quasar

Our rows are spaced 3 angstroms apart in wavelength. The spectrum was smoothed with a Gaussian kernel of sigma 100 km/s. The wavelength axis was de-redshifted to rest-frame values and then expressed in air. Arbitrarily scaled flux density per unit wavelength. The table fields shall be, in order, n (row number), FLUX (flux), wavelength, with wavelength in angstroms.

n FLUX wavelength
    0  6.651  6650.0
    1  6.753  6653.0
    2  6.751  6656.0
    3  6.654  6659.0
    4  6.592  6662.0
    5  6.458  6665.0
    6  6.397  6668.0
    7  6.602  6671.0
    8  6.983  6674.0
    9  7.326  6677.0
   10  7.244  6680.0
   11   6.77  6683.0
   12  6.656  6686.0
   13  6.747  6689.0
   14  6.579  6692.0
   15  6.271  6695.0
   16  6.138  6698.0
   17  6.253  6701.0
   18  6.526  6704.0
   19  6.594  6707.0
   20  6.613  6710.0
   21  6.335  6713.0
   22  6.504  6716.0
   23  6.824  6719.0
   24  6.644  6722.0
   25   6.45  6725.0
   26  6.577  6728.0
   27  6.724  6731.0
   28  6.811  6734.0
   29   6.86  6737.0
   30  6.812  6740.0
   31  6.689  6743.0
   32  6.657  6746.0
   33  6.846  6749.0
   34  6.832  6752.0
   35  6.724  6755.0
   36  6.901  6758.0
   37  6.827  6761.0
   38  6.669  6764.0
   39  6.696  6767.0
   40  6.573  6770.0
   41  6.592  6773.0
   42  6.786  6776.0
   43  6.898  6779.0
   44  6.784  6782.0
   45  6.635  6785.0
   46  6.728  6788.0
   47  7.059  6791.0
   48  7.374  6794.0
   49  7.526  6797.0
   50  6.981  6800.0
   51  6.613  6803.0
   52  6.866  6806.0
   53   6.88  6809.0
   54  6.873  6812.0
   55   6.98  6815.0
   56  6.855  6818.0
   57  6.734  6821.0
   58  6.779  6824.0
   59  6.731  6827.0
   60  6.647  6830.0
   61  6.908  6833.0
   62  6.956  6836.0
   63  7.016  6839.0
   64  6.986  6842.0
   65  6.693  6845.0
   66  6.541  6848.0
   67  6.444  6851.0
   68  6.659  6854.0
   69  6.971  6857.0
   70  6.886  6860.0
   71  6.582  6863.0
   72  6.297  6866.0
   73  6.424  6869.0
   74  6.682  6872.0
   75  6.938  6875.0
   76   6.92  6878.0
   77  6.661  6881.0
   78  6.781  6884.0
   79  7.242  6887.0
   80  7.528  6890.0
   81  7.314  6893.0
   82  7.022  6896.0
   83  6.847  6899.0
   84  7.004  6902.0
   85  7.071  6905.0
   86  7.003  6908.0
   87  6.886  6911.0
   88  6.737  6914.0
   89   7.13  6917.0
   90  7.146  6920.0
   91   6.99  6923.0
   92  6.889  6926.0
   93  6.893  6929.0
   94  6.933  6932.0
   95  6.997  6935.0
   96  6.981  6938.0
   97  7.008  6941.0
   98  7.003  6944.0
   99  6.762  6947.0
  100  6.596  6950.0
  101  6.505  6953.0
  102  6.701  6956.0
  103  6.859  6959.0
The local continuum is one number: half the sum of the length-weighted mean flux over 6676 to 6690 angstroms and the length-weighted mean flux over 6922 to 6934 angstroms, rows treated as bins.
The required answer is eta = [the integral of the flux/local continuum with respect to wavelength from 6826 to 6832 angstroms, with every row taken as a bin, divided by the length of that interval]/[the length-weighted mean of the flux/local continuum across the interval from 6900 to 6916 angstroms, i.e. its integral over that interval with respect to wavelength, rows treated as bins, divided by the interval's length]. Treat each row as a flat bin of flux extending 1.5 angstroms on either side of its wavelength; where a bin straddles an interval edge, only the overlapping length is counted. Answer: 0.97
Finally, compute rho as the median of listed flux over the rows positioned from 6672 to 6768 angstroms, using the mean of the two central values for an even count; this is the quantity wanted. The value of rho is 6.69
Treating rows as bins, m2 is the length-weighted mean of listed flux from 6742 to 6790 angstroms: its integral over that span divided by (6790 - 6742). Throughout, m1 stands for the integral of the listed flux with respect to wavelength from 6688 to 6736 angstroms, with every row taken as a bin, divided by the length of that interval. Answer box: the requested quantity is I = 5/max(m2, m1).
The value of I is 0.741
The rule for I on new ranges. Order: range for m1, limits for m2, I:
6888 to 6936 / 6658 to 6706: 0.712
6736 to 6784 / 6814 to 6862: 0.736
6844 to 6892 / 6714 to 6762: 0.738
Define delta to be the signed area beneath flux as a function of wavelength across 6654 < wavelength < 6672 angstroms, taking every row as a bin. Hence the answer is 118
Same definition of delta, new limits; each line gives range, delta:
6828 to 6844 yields 110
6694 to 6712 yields 115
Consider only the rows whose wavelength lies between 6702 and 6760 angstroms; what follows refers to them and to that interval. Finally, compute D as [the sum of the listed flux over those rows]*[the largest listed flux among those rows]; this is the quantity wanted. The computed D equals 876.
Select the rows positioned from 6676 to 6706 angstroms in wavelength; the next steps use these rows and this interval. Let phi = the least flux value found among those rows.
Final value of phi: 6.138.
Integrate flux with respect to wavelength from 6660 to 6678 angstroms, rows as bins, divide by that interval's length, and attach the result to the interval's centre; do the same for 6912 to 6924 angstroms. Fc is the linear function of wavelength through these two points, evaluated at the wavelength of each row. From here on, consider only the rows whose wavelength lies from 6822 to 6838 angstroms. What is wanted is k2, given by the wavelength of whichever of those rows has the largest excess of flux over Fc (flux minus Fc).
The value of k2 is 6836.0 angstroms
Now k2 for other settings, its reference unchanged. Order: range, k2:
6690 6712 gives 6710.0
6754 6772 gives 6758.0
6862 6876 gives 6875.0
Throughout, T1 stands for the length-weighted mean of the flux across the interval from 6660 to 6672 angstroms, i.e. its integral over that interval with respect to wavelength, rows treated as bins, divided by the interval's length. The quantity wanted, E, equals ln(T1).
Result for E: 1.87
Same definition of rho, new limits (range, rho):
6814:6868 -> 6.76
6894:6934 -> 6.99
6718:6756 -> 6.72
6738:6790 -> 6.73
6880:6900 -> 7.02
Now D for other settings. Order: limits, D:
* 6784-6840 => 987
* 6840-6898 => 975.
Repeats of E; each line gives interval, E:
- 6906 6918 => 1.94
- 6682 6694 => 1.90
